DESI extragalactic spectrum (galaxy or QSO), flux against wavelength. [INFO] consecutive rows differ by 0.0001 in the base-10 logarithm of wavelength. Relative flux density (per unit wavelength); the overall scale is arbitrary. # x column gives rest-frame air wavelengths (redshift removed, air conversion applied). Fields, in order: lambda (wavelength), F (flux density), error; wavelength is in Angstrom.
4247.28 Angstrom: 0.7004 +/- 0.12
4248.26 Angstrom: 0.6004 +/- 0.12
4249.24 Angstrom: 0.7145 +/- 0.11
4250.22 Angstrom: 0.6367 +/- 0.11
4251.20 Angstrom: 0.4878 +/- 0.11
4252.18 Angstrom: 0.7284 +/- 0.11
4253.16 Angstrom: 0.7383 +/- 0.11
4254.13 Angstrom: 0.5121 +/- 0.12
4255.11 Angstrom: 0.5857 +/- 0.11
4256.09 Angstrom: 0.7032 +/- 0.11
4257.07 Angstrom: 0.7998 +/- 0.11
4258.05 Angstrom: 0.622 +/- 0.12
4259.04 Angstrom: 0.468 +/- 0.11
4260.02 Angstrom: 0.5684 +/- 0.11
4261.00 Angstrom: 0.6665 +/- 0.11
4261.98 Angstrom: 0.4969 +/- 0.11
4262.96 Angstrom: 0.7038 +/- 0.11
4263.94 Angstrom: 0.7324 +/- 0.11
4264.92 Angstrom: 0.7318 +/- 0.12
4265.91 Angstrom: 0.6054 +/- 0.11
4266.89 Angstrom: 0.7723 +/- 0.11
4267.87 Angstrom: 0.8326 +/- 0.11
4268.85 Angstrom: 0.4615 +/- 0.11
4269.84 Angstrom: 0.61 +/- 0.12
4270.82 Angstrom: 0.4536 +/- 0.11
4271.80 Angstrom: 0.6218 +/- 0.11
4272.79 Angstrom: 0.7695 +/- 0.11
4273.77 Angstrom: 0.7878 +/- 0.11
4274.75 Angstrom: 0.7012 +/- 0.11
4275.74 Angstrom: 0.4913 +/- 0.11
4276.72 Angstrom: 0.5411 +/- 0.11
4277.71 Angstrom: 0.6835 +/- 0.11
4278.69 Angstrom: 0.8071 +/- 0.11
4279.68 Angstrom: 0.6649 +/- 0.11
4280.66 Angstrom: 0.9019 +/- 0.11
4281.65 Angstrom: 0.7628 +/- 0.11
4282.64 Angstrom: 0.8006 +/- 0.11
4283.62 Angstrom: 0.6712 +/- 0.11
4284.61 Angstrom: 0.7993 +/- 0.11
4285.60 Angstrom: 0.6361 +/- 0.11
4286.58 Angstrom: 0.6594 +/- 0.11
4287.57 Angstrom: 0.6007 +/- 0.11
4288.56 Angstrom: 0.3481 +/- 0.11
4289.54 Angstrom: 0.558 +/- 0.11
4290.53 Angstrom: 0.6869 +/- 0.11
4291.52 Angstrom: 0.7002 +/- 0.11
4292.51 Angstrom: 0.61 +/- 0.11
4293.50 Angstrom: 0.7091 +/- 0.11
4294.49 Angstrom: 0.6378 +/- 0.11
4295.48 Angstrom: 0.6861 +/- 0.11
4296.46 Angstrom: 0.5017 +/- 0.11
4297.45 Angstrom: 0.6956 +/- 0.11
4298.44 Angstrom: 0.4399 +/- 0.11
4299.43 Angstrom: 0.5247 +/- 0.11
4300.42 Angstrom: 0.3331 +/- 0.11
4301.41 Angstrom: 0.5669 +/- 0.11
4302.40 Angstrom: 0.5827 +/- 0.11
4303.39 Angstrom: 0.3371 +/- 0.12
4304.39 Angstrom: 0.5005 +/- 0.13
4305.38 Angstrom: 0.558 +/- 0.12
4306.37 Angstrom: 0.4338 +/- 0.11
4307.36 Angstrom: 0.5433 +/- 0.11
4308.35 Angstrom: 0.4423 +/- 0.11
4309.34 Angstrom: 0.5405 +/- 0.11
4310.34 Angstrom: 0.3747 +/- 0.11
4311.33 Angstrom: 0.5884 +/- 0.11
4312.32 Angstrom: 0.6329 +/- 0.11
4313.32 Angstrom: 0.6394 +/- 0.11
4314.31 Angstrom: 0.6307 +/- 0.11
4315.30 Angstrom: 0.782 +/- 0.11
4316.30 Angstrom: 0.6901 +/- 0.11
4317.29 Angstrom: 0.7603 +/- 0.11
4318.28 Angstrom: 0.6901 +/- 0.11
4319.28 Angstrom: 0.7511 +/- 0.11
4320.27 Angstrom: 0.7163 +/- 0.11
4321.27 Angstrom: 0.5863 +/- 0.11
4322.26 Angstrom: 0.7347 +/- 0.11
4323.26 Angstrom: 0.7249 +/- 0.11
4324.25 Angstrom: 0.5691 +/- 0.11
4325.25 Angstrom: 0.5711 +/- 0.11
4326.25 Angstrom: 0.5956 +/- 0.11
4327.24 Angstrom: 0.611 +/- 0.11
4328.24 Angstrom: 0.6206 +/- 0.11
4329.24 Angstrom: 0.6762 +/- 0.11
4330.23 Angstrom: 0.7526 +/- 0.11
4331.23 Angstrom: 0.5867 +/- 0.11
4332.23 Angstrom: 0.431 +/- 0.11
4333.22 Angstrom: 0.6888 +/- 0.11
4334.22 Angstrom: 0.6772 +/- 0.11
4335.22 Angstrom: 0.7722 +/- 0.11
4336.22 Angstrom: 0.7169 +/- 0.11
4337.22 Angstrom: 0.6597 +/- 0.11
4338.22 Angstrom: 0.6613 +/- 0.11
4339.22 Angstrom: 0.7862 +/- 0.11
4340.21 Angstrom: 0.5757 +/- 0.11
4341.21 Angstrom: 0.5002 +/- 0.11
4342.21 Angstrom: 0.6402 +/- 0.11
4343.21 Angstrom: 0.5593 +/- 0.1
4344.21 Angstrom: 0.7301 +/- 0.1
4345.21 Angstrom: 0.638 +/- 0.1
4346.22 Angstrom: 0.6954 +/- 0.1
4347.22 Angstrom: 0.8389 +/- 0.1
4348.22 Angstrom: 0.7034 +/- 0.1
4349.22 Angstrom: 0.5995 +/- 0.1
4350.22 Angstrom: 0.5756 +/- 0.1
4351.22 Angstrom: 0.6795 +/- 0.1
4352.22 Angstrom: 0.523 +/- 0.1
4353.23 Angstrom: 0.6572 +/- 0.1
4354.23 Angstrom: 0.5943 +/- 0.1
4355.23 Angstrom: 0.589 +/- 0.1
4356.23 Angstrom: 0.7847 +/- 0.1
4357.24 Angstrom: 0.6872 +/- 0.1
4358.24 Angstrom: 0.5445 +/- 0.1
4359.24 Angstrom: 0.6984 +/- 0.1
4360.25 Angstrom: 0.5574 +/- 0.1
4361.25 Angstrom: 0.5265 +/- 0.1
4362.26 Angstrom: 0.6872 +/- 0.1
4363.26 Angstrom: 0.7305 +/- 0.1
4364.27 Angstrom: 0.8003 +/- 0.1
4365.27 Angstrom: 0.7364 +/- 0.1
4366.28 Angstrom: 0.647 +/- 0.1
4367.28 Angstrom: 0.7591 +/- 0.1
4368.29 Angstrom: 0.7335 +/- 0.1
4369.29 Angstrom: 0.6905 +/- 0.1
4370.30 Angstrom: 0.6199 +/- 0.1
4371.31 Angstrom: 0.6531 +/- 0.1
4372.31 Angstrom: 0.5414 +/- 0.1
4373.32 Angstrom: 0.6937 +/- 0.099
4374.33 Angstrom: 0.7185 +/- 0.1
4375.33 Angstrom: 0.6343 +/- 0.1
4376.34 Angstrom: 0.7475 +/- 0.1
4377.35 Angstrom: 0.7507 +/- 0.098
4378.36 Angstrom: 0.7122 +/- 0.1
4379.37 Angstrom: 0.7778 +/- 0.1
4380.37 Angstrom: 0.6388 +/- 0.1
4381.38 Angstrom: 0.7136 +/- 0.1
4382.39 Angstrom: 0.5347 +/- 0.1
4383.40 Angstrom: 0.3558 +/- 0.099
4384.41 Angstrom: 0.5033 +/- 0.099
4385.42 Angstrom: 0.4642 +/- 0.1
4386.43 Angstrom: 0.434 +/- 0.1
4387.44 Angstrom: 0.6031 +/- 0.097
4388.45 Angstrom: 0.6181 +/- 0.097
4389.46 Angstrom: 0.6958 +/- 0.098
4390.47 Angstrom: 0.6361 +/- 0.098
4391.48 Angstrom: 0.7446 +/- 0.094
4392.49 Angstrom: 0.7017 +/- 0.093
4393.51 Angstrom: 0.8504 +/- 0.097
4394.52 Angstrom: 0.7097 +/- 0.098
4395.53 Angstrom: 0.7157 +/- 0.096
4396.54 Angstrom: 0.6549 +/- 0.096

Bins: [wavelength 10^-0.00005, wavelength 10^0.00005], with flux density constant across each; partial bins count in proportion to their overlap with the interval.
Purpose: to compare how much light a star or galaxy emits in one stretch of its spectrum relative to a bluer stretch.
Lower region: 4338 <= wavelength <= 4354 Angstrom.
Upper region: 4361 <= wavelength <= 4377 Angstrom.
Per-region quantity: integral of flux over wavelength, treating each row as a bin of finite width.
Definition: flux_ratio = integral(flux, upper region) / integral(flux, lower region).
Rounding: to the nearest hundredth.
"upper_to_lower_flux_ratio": 1.06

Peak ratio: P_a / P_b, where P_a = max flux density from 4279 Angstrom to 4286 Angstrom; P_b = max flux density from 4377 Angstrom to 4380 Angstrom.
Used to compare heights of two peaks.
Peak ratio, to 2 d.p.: 1.16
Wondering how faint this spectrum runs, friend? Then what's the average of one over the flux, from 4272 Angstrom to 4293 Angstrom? 1.545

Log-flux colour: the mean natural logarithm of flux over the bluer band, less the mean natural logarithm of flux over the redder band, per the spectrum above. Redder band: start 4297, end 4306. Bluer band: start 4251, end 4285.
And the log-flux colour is 0.29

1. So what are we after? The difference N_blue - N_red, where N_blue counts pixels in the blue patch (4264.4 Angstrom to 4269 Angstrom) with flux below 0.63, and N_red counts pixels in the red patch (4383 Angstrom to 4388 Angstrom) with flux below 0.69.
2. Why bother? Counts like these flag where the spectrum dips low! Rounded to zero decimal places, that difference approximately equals -3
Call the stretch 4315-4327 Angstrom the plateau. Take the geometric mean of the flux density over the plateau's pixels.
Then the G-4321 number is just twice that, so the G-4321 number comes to 1.35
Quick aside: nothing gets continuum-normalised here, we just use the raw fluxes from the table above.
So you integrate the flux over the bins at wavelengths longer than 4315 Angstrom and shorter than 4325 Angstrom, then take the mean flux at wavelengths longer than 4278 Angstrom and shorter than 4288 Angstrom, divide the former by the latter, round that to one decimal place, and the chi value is 9.5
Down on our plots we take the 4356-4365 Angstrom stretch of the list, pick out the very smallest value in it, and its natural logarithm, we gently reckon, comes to -0.64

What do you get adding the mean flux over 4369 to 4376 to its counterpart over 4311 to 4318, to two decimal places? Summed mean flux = 1.33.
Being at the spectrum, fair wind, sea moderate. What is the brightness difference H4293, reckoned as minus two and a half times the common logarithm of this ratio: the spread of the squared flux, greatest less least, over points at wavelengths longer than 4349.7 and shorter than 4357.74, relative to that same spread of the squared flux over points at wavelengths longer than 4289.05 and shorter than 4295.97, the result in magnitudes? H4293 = -0.6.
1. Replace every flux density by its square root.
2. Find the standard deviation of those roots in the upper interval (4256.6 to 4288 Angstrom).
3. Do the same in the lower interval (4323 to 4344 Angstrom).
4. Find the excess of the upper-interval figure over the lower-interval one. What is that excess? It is 0.017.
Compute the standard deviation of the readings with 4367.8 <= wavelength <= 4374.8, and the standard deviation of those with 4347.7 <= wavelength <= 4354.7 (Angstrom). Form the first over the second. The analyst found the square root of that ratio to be 1.02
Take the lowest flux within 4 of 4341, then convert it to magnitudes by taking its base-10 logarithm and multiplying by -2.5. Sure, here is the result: 0.75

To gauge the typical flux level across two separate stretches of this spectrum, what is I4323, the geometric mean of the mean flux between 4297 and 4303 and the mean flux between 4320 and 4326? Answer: 0.58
